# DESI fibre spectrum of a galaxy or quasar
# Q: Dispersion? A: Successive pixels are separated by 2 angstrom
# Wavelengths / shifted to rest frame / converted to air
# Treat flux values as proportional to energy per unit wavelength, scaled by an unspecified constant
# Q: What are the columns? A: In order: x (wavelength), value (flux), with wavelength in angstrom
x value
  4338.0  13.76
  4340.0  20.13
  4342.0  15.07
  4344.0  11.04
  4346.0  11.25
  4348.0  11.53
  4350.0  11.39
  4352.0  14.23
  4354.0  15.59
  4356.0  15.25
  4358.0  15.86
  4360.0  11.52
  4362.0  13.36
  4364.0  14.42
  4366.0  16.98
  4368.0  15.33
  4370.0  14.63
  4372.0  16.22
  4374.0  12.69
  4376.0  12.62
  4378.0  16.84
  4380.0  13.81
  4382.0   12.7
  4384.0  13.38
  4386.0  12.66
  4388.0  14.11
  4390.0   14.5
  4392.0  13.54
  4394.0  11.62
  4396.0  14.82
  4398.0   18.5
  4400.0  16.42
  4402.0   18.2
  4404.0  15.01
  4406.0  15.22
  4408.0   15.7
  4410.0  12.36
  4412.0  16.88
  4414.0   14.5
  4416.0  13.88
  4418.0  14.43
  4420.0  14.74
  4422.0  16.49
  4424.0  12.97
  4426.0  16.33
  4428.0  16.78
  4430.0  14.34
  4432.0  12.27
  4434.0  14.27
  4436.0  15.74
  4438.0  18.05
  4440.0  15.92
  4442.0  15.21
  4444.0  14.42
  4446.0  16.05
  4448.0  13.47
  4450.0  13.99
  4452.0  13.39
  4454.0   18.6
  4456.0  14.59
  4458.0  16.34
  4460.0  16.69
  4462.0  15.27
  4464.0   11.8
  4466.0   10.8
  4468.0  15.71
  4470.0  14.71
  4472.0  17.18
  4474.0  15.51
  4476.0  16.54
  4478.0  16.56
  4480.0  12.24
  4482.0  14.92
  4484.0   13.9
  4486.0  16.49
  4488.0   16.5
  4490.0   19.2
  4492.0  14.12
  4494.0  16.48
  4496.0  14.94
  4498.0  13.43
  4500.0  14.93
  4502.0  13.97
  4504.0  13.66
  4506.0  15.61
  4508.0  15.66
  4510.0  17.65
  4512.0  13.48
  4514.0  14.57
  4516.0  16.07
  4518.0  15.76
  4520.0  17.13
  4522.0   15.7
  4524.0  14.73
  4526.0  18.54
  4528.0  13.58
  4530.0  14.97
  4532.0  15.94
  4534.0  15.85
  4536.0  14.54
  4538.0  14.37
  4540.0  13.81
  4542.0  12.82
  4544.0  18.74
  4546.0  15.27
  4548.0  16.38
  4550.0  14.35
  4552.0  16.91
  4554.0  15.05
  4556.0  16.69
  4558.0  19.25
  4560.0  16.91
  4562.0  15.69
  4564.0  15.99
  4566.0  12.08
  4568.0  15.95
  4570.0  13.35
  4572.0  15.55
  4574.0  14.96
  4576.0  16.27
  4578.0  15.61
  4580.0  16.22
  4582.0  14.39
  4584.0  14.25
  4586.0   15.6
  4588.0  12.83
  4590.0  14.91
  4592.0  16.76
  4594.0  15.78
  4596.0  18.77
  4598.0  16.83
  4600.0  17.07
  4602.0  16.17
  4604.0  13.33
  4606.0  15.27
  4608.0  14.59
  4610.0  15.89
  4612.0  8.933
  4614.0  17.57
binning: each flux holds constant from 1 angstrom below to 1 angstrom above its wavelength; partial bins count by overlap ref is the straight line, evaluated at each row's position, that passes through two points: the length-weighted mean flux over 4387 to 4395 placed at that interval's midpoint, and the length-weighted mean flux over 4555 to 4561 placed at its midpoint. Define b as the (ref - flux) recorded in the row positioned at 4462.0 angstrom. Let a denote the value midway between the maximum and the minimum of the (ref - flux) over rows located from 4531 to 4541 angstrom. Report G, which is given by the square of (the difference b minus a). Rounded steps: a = 2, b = -0.1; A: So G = 5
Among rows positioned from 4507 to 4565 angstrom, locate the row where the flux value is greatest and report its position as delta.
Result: 4558.0 angstrom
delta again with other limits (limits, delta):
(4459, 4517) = 4490.0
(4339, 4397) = 4340.0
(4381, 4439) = 4398.0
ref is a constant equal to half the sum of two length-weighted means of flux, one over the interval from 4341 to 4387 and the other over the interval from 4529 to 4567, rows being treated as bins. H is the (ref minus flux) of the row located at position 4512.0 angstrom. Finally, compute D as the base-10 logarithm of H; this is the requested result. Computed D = 0.1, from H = 1.2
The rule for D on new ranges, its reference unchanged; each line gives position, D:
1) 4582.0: -0.5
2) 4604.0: 0.1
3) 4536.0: -0.8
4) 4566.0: 0.4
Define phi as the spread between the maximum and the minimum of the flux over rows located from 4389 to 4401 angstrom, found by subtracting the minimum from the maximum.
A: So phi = 6.9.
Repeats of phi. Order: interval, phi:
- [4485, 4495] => 5.1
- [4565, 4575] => 3.9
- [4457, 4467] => 5.9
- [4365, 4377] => 4.4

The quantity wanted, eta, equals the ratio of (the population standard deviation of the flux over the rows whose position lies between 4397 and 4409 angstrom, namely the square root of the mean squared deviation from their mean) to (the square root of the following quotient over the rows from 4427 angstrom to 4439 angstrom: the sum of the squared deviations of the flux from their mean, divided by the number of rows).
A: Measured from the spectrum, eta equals 0.74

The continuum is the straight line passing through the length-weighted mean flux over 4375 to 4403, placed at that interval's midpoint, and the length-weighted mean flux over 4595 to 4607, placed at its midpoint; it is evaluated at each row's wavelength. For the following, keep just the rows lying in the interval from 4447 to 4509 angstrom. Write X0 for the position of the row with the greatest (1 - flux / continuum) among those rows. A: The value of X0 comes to 4466.0 angstrom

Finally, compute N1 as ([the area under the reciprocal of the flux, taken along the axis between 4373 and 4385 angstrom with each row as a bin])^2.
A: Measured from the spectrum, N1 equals 0.786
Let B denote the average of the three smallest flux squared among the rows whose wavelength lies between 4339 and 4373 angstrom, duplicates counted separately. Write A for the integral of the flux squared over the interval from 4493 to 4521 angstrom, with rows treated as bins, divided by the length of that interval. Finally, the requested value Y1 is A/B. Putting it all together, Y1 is 1.9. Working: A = 234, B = 126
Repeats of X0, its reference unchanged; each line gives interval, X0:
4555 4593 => 4566.0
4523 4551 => 4542.0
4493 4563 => 4542.0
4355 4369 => 4360.0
